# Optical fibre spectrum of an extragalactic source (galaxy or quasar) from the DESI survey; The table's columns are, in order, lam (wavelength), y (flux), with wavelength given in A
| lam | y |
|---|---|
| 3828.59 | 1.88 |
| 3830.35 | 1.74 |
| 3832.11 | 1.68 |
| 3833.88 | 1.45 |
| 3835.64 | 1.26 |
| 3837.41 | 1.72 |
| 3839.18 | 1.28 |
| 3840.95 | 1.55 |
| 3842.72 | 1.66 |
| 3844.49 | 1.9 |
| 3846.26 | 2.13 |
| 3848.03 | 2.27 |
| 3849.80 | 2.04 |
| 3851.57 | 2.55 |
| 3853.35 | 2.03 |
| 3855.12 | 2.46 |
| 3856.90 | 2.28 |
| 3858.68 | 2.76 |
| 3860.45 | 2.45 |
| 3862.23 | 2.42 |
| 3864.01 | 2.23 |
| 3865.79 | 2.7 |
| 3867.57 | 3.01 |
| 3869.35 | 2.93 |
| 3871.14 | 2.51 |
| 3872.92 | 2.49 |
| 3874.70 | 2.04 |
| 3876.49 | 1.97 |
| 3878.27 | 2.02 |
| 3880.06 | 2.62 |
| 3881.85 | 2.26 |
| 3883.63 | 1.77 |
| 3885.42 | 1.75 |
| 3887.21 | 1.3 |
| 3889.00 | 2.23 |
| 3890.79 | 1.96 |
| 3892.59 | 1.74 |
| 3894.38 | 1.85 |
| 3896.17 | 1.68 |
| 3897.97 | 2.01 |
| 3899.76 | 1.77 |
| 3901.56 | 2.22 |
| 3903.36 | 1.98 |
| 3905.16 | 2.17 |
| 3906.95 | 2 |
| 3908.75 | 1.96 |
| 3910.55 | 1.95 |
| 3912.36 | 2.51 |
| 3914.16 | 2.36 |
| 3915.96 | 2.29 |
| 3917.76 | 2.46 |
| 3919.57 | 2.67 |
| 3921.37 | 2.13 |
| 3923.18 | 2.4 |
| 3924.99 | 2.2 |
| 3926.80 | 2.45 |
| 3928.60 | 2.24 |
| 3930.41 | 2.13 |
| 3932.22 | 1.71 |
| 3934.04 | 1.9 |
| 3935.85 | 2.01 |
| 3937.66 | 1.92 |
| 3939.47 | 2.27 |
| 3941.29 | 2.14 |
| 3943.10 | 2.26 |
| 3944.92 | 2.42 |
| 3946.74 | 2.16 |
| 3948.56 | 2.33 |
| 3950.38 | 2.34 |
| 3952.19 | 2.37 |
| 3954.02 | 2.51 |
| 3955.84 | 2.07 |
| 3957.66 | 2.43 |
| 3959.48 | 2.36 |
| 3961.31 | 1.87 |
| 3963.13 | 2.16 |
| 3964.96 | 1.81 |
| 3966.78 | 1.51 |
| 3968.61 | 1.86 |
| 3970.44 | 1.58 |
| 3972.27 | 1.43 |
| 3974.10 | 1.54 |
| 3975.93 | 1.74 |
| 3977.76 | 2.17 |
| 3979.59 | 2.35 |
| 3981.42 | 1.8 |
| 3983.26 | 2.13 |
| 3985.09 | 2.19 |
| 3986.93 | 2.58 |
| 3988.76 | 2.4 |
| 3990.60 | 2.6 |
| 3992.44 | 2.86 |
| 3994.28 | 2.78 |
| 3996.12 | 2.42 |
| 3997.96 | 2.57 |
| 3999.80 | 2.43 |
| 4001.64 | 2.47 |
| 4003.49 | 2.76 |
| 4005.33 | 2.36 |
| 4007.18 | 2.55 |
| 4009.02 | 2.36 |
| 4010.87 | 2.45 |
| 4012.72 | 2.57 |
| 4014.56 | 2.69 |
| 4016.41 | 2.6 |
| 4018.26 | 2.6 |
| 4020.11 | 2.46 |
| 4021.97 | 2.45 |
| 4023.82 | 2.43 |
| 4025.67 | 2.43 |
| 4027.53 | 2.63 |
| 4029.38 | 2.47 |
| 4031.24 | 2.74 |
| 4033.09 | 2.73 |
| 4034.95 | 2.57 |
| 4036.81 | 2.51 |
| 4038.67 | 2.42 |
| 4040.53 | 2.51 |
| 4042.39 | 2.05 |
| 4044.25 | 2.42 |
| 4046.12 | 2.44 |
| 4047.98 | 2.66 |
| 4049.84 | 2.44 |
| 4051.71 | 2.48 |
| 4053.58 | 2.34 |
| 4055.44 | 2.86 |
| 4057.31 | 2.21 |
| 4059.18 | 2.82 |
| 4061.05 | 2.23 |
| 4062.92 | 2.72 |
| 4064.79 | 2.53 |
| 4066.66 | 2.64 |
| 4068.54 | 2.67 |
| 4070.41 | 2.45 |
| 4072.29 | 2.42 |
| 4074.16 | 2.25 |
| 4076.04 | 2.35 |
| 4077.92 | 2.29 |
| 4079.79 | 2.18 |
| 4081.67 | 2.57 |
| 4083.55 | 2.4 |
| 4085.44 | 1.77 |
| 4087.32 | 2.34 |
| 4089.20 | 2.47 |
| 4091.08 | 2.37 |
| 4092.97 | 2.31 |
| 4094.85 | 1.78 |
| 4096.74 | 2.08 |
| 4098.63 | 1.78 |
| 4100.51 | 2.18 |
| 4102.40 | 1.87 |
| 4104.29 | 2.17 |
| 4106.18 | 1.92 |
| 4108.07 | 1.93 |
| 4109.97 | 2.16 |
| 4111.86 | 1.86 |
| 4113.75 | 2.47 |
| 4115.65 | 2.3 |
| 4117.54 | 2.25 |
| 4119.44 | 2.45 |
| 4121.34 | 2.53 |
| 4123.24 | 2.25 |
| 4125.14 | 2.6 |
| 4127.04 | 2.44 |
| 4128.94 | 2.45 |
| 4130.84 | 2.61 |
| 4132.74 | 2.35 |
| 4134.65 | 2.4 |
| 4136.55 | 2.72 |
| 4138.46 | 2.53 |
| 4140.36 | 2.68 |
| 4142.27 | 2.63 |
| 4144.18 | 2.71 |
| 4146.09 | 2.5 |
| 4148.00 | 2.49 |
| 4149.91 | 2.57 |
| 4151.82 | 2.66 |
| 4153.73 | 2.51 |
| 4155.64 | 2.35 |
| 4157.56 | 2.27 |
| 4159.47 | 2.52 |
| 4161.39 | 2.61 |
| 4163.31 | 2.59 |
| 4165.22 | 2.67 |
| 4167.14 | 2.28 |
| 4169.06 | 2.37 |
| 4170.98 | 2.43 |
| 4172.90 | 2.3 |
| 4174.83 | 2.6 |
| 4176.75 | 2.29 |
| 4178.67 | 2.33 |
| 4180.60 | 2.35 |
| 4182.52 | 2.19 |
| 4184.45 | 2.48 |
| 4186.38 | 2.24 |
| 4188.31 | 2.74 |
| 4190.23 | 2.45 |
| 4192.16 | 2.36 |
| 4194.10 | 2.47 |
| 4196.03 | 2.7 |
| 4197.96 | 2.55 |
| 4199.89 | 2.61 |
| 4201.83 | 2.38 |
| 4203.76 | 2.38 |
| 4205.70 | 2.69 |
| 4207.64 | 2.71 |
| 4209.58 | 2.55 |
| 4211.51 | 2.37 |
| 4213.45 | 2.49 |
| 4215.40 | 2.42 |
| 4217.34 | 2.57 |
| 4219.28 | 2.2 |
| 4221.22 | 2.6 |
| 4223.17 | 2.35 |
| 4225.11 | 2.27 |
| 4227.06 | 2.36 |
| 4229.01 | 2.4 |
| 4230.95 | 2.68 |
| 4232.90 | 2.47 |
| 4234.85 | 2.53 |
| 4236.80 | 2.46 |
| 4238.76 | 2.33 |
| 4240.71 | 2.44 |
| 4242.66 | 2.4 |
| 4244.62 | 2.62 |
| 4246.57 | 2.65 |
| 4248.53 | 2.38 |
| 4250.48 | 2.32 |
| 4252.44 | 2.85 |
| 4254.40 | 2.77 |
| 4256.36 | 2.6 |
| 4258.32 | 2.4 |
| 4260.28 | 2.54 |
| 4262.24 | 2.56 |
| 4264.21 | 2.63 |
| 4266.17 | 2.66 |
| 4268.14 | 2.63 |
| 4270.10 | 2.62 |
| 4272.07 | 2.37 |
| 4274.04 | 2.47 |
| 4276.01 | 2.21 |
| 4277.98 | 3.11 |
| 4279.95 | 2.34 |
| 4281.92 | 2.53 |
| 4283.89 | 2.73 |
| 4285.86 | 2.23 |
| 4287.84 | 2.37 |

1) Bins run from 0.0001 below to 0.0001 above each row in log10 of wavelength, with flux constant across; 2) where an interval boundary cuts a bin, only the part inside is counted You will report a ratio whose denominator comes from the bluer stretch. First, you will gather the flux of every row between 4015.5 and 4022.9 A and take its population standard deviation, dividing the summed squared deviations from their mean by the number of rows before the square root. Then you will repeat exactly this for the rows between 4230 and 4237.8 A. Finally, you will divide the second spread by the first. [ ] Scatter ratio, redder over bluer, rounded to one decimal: 1.2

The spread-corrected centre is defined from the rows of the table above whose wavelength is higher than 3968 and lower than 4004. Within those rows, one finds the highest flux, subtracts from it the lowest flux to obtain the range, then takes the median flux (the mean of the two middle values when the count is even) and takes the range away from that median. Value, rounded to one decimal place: 0.9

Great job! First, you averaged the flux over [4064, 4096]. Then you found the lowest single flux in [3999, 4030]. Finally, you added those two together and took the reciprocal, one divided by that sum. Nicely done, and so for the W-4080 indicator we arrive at 0.213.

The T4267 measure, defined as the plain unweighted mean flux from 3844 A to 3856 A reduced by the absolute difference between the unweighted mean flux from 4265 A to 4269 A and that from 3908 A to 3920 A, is 1.87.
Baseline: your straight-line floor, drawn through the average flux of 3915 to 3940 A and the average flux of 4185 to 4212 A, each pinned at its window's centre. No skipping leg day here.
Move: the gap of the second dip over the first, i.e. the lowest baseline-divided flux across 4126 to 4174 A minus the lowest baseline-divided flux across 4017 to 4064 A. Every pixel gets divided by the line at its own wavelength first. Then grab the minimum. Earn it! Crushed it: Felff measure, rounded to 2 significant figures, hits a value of 0.041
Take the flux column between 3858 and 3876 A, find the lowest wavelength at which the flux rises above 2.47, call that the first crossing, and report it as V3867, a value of 3858.68 A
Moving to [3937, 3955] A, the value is 3954.02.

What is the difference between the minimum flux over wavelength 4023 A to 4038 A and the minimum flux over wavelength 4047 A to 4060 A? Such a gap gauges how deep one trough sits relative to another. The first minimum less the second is 0.2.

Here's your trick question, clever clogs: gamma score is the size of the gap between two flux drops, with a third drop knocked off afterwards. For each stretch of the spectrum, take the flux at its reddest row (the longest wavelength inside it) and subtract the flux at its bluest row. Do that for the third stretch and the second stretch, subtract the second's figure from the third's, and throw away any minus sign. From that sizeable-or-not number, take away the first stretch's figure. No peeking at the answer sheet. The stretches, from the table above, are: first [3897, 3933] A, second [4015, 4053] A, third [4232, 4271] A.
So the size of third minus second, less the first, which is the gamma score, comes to 0.57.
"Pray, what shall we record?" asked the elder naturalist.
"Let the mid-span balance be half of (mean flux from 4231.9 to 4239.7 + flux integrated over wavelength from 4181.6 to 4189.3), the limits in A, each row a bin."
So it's 10.5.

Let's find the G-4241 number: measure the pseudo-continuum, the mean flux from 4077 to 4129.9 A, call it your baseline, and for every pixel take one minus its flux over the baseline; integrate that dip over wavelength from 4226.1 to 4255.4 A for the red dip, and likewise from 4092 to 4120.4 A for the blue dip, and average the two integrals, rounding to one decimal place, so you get -1.2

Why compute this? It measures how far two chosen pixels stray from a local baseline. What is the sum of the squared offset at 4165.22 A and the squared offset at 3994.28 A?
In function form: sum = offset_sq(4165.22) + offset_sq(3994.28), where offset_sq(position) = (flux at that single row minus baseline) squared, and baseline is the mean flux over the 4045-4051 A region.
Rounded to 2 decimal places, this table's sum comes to 0.10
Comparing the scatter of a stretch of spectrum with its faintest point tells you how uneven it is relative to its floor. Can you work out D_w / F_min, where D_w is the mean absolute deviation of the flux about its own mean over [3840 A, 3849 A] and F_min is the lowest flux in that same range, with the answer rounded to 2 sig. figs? 0.15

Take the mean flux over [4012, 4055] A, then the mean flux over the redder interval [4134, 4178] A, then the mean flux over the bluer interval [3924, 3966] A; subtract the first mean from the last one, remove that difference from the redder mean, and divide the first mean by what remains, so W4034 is 0.88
